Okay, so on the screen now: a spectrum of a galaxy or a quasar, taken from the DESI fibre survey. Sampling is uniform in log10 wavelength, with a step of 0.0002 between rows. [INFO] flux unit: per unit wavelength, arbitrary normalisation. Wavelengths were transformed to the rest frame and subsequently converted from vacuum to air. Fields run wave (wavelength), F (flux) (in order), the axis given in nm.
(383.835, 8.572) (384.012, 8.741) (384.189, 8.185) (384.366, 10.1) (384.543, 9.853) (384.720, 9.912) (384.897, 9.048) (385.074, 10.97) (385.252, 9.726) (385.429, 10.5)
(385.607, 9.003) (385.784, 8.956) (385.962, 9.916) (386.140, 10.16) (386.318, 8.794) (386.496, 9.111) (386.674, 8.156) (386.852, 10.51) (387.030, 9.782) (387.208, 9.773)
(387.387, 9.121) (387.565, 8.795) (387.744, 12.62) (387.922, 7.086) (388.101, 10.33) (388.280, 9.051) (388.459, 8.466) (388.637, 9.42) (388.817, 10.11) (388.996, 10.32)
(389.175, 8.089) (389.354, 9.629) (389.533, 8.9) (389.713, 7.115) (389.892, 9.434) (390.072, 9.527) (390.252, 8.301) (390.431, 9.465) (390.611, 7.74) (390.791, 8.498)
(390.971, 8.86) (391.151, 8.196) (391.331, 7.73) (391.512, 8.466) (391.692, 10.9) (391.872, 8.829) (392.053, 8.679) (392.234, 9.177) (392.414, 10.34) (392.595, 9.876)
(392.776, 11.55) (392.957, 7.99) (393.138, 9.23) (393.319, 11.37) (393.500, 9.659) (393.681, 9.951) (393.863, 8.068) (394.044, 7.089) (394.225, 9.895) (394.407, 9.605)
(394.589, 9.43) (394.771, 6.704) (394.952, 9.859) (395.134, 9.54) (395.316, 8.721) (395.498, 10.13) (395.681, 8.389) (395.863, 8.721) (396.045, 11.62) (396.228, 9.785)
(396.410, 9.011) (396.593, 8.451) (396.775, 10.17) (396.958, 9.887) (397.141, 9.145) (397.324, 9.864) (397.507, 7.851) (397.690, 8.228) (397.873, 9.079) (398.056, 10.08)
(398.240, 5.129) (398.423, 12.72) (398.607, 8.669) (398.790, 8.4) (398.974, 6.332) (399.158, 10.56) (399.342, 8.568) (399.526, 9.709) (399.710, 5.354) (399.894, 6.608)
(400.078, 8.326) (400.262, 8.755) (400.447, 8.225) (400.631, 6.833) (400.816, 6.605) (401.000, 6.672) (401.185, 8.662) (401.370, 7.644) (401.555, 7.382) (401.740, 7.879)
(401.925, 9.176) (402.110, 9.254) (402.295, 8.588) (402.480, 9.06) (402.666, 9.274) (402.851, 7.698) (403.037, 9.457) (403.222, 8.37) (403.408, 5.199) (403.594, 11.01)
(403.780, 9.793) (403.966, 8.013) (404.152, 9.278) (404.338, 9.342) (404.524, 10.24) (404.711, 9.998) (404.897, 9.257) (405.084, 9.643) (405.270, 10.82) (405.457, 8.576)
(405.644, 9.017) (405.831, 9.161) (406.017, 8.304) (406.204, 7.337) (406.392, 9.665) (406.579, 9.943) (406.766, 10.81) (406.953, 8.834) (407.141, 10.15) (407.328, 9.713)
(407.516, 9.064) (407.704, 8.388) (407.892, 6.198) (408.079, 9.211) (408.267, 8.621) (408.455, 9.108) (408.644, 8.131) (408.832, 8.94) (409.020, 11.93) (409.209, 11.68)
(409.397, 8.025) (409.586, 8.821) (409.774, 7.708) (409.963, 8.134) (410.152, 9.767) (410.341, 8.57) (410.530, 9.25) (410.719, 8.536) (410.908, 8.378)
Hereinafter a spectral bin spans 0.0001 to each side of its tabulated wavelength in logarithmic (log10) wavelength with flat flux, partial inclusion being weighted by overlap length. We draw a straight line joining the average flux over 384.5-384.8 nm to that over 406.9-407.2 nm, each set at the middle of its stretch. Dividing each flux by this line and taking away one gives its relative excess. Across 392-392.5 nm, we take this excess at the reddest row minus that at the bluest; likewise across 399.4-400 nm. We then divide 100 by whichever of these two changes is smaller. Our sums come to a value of -311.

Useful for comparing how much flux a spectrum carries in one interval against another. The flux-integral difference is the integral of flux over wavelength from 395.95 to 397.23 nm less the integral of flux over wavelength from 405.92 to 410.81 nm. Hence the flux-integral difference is -32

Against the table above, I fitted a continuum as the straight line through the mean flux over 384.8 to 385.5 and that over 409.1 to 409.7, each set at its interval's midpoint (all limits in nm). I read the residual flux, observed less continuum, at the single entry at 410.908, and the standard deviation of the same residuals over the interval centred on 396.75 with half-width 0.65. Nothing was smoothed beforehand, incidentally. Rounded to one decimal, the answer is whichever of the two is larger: 0.6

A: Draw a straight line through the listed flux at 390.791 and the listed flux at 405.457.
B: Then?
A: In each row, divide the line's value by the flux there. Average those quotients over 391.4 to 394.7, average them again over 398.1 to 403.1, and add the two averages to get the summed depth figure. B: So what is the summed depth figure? 2.00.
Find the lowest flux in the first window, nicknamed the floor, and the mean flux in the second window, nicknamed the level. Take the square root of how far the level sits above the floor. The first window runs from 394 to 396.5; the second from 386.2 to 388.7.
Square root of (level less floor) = 1.6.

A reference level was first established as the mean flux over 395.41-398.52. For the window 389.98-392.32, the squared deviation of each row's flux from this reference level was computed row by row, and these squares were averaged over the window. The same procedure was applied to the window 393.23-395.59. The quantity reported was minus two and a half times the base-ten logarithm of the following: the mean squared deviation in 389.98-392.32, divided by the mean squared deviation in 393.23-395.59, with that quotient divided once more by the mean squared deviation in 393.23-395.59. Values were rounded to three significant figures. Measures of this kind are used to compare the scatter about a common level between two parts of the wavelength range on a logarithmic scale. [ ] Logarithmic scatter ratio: 1.00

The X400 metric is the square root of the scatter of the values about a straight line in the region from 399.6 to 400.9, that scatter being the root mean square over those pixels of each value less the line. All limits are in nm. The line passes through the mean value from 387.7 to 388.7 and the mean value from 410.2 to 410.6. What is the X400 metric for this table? 1.5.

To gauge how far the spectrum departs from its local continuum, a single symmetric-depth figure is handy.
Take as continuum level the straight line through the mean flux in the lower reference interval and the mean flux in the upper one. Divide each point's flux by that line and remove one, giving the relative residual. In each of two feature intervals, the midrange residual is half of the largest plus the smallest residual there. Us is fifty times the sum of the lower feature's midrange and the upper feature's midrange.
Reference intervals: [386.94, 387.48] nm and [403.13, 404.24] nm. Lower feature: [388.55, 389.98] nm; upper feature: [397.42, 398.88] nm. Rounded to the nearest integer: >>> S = -4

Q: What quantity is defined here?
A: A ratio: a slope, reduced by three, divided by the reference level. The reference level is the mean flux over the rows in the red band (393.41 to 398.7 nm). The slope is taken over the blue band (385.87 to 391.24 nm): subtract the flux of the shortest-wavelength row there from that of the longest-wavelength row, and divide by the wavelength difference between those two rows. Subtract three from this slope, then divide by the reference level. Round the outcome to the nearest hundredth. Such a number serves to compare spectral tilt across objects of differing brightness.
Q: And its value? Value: -0.36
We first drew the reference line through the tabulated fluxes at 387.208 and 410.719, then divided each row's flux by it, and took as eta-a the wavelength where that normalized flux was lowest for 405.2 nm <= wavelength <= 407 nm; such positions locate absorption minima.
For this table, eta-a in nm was 406.204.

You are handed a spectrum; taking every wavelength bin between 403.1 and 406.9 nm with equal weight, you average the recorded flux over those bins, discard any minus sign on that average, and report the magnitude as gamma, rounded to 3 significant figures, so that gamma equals 9.19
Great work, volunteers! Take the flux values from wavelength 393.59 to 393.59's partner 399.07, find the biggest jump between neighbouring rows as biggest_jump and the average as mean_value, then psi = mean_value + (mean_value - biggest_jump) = 10.4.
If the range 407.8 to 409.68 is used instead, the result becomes 14.5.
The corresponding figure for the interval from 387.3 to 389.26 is 13.3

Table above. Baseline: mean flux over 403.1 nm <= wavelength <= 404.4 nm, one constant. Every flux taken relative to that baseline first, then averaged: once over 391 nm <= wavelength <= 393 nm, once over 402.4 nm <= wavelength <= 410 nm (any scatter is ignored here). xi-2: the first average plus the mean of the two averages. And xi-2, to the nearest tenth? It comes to 1.0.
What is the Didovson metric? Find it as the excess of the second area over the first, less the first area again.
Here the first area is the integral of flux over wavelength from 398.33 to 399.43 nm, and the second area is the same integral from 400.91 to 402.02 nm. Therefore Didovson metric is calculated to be -11.5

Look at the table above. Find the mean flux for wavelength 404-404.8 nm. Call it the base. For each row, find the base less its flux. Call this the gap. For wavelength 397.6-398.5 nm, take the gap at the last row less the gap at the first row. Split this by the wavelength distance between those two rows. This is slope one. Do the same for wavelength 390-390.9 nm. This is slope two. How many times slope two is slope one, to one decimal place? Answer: -4.3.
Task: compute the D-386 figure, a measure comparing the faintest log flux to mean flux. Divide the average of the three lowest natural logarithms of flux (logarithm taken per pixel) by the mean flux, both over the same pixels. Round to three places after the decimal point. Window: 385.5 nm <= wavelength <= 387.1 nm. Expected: 0.230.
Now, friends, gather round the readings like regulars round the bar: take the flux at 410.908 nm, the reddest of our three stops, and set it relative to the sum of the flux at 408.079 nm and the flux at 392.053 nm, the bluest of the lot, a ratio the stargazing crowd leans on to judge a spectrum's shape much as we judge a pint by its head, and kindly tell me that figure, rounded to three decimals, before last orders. 0.468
